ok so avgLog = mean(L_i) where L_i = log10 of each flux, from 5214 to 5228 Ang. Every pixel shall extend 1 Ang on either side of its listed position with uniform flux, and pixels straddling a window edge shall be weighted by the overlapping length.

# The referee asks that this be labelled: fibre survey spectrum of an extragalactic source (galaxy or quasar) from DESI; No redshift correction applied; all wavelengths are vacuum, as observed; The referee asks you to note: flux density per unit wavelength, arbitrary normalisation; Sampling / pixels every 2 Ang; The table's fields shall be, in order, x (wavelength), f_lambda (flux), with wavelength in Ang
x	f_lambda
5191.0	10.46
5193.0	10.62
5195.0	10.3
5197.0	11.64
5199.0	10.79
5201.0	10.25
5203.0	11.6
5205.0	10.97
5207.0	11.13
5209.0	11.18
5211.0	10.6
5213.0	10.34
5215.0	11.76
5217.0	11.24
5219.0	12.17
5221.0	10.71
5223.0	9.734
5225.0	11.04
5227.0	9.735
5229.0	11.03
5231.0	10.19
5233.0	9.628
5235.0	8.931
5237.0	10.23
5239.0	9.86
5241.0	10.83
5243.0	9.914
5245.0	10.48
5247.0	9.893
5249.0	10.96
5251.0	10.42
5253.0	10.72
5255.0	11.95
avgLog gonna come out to 1.04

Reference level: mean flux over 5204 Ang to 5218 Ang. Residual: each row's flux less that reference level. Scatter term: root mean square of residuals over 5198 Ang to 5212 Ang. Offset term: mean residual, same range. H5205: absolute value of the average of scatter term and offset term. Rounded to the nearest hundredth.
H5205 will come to 0.16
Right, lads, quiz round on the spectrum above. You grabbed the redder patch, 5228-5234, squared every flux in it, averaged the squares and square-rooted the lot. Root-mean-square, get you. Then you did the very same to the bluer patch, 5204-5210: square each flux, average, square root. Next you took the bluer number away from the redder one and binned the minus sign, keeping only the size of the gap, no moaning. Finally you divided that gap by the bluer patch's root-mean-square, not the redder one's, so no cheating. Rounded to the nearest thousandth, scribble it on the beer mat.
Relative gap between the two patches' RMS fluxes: 0.072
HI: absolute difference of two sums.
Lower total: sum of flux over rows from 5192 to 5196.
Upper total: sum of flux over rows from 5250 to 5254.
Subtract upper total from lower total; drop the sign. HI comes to 0.2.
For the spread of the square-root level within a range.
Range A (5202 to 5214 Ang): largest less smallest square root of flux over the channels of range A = 0.19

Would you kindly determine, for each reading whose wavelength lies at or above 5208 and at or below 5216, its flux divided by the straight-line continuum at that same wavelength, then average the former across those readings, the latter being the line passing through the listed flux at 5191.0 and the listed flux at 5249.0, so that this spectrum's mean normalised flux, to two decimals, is 1.03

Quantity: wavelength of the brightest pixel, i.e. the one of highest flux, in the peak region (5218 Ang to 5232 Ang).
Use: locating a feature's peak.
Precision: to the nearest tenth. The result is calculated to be 5219.0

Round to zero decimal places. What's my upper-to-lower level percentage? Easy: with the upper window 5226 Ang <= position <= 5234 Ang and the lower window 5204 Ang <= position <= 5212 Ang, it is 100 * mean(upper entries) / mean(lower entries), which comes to 92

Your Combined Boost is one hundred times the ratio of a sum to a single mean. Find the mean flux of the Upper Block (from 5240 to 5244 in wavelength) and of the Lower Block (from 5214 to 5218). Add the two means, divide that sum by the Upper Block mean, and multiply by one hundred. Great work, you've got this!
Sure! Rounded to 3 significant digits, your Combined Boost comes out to 211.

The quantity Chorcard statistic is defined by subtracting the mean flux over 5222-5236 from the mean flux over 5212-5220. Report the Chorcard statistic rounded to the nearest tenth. 1.3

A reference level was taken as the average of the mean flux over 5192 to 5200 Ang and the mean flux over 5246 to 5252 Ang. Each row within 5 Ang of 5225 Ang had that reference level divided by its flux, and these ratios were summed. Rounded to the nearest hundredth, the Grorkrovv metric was 5.10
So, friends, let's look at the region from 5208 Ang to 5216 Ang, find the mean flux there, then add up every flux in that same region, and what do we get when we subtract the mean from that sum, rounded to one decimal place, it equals 32.9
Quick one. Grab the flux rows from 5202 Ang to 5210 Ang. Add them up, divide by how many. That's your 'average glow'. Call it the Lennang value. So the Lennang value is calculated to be 11.2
